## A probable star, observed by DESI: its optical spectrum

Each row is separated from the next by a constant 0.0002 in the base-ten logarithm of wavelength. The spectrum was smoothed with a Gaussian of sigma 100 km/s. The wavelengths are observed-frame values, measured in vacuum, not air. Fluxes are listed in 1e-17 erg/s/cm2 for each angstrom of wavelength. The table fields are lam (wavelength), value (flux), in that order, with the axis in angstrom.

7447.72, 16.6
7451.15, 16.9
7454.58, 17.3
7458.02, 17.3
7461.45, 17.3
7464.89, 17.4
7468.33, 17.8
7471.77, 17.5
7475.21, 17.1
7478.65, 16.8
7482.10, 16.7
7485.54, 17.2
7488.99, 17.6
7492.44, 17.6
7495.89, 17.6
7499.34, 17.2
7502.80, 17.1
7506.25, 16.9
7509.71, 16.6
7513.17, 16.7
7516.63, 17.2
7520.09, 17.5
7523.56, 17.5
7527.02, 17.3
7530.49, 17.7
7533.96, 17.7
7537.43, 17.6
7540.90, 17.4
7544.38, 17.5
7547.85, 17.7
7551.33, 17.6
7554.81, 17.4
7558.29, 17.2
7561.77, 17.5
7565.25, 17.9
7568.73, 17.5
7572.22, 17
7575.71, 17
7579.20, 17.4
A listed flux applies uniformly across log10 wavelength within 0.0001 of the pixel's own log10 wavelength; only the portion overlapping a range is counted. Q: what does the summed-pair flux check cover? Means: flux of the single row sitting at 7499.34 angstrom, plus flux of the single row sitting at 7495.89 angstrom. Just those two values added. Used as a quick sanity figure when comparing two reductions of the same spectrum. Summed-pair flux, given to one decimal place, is 34.8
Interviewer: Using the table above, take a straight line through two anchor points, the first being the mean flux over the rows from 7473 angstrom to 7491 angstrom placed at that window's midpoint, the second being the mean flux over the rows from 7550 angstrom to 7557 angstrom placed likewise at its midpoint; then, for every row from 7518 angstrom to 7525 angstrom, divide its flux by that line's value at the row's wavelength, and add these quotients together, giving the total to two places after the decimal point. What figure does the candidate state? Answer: 2.02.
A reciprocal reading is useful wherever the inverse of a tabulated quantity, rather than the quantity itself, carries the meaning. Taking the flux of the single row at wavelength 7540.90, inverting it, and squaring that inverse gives 0.0033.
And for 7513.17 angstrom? 0.0036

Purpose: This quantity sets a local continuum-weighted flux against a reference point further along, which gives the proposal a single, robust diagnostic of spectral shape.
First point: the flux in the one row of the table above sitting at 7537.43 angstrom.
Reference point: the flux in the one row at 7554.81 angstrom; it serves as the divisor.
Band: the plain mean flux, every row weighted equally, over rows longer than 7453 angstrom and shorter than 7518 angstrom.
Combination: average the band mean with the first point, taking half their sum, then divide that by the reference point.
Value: 1.00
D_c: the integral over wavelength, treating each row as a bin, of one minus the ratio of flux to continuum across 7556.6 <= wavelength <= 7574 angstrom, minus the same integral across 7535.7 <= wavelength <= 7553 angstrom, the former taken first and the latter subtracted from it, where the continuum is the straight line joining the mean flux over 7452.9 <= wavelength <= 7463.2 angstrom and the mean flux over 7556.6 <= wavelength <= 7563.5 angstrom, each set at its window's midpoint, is 0.15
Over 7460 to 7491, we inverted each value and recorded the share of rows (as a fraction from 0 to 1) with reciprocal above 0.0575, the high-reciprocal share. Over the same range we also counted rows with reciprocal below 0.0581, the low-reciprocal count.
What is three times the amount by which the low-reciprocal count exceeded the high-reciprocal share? 13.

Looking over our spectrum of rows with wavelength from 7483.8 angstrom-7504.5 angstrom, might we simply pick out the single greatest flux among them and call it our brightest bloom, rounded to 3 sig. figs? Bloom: 17.6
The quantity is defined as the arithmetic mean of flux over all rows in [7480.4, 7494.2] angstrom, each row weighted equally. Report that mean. 17.3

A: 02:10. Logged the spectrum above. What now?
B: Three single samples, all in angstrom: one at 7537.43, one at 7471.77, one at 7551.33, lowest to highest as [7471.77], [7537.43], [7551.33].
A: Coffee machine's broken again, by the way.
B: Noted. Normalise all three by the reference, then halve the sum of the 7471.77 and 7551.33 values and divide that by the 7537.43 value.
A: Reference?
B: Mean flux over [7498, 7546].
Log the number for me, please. 1.00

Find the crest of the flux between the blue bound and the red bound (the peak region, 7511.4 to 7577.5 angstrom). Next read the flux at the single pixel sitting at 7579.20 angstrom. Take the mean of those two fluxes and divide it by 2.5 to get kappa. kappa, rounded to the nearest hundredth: 7.06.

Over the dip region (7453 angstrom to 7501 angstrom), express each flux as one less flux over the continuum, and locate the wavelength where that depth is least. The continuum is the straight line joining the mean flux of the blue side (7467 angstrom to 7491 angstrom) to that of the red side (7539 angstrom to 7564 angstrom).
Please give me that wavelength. 7468.33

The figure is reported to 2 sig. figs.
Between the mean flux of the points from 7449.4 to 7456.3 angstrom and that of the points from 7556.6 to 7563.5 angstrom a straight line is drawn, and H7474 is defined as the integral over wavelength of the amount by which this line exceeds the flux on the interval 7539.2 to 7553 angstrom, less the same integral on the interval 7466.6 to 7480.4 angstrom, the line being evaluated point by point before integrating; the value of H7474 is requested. -1.1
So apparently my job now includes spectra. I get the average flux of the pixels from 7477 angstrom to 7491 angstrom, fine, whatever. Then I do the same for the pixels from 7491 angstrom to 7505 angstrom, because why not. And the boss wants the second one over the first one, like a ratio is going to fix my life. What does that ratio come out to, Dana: 1.02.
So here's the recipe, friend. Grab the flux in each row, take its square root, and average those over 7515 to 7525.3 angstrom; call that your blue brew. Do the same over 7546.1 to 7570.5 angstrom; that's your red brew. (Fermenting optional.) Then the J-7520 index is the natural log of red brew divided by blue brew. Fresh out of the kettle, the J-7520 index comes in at 0.0041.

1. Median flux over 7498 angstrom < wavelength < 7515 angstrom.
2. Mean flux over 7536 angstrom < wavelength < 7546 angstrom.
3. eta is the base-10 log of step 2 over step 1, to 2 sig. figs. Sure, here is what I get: 0.015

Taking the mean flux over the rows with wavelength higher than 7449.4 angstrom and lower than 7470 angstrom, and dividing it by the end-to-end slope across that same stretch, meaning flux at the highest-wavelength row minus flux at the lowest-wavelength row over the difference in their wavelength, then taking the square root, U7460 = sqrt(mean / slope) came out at 18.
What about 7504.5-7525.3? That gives 22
